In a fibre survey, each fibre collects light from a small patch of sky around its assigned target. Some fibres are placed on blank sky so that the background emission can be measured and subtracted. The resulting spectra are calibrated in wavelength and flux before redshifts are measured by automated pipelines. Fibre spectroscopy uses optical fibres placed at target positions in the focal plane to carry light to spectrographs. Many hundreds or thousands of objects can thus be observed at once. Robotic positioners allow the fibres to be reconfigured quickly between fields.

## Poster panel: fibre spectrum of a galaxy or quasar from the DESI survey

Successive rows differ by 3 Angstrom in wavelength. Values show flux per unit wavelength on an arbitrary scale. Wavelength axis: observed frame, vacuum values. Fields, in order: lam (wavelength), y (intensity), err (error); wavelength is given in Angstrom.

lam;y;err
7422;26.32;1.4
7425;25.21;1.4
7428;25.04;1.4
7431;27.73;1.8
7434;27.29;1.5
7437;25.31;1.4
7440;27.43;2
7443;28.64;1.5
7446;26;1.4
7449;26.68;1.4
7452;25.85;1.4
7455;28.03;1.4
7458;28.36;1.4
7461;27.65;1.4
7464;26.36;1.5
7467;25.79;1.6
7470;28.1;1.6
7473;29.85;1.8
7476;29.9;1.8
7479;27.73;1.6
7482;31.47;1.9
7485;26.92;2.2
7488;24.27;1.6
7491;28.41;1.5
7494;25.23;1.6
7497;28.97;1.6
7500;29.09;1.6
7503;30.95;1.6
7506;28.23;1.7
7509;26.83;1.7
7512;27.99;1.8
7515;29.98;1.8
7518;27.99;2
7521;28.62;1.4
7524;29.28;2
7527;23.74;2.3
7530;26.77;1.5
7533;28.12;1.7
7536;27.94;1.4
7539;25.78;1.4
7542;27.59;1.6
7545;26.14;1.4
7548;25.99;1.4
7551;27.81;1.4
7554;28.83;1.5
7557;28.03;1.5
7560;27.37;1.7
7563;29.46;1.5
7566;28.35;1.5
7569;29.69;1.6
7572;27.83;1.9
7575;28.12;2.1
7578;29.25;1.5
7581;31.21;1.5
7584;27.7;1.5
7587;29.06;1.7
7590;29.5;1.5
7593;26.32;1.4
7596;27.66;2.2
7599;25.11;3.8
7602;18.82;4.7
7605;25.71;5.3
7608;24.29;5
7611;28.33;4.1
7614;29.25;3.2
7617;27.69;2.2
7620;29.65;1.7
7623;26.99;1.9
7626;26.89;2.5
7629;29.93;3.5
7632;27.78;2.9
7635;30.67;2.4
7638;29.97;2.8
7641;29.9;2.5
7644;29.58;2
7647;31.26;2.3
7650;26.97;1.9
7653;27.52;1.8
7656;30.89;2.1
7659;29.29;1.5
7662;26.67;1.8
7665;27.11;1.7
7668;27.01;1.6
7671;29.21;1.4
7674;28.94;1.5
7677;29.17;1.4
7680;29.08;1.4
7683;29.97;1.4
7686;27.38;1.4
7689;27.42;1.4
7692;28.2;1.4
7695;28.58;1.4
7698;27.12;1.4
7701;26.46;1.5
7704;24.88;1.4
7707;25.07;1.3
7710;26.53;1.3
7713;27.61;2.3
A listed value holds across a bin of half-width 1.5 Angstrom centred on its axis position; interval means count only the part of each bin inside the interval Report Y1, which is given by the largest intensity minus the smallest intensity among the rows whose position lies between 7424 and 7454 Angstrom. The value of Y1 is 3.6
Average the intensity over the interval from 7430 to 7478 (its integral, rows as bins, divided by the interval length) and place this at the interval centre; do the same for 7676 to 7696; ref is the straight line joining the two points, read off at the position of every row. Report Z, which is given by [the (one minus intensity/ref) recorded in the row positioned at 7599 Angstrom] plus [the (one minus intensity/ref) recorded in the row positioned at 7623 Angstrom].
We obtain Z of 0.15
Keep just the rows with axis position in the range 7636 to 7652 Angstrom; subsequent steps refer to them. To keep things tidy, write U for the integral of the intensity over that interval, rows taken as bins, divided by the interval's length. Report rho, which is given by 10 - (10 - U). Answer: 29.5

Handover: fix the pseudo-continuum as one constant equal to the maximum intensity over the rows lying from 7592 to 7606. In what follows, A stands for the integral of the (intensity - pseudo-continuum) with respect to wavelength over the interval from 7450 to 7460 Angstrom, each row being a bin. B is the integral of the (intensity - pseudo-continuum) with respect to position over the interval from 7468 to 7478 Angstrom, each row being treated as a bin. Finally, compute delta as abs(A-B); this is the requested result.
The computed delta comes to 16.4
